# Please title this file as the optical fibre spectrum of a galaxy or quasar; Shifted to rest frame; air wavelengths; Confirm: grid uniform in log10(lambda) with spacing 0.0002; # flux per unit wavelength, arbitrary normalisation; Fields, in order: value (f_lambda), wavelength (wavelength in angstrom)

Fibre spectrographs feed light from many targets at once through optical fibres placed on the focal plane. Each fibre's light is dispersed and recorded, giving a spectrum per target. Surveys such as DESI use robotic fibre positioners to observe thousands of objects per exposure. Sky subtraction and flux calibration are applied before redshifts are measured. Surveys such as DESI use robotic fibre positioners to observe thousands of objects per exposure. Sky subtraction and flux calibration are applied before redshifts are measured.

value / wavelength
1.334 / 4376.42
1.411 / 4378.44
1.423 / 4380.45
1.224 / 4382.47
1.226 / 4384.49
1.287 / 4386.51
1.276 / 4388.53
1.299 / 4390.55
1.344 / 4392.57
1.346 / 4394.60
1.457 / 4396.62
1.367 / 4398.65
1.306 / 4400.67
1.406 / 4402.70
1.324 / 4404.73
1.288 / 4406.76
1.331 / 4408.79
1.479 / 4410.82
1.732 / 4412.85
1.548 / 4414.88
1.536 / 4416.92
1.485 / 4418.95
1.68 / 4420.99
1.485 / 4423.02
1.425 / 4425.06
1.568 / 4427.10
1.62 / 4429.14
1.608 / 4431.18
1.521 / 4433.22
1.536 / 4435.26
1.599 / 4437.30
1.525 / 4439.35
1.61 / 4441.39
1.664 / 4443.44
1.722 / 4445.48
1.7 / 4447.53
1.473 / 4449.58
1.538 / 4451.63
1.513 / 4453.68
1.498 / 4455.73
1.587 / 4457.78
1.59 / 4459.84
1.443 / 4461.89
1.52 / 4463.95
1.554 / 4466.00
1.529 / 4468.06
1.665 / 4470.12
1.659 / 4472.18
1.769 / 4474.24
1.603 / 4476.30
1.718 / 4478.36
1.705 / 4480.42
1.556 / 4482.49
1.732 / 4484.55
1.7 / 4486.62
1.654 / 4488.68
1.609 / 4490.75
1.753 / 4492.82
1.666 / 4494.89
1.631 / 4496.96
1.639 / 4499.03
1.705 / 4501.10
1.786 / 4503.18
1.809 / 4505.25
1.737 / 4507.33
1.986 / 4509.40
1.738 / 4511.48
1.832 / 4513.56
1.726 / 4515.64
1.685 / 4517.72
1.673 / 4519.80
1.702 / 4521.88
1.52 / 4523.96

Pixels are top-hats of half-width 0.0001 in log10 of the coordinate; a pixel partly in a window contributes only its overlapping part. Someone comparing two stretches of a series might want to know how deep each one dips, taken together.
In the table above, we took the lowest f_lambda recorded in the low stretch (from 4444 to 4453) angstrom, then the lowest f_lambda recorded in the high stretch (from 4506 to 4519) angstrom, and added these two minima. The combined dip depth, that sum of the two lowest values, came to 3.16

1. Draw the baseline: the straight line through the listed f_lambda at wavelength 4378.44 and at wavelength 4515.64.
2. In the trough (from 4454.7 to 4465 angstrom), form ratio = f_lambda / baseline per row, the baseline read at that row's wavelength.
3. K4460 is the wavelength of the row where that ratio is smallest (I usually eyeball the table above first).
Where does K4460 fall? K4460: 4461.89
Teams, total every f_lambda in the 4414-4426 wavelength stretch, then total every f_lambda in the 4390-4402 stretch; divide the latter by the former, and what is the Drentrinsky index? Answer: 0.886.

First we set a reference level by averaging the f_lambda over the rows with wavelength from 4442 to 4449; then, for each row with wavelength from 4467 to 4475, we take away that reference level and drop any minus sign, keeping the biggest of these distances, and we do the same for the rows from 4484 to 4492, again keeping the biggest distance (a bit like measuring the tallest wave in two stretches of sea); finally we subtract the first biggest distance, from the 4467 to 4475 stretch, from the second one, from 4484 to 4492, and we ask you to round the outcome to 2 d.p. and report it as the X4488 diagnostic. -0.08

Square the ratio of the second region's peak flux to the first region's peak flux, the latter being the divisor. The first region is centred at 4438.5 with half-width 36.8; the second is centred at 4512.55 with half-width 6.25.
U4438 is 1.3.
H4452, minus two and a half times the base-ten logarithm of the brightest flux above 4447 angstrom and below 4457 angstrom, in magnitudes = -0.576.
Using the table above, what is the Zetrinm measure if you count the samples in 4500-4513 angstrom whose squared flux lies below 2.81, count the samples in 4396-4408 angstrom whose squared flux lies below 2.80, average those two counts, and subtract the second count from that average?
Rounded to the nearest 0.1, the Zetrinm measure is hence -3.0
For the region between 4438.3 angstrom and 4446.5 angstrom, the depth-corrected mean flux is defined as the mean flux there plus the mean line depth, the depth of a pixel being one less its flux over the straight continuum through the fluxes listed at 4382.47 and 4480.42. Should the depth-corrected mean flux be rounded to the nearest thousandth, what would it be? 1.557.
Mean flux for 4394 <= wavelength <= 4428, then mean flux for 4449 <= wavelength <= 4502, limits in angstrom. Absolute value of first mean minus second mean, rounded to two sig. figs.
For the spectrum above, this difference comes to 0.16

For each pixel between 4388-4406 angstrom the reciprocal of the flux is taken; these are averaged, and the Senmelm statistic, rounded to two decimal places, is 0.74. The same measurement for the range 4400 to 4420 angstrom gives 0.70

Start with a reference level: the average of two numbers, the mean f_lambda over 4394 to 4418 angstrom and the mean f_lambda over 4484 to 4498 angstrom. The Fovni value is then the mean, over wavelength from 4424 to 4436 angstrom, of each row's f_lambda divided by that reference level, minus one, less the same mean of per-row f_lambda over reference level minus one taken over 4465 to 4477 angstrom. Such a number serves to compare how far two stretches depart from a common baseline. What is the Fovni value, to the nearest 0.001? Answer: -0.054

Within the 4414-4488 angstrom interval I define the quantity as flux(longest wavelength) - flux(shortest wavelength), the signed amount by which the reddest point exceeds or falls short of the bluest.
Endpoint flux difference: 0.152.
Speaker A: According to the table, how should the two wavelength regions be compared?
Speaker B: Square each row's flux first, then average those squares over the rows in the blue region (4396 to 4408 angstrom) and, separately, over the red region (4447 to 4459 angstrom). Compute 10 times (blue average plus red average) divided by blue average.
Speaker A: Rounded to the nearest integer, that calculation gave 23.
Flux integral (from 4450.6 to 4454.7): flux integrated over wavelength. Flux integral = 6.3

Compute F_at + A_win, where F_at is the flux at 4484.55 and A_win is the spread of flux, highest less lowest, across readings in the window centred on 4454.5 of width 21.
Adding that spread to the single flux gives 2.01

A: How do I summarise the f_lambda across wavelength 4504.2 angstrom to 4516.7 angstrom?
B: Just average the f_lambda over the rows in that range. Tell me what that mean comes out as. 1.80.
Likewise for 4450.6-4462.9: 1.53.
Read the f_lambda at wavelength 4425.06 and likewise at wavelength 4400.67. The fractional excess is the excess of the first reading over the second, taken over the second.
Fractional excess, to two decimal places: 0.09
